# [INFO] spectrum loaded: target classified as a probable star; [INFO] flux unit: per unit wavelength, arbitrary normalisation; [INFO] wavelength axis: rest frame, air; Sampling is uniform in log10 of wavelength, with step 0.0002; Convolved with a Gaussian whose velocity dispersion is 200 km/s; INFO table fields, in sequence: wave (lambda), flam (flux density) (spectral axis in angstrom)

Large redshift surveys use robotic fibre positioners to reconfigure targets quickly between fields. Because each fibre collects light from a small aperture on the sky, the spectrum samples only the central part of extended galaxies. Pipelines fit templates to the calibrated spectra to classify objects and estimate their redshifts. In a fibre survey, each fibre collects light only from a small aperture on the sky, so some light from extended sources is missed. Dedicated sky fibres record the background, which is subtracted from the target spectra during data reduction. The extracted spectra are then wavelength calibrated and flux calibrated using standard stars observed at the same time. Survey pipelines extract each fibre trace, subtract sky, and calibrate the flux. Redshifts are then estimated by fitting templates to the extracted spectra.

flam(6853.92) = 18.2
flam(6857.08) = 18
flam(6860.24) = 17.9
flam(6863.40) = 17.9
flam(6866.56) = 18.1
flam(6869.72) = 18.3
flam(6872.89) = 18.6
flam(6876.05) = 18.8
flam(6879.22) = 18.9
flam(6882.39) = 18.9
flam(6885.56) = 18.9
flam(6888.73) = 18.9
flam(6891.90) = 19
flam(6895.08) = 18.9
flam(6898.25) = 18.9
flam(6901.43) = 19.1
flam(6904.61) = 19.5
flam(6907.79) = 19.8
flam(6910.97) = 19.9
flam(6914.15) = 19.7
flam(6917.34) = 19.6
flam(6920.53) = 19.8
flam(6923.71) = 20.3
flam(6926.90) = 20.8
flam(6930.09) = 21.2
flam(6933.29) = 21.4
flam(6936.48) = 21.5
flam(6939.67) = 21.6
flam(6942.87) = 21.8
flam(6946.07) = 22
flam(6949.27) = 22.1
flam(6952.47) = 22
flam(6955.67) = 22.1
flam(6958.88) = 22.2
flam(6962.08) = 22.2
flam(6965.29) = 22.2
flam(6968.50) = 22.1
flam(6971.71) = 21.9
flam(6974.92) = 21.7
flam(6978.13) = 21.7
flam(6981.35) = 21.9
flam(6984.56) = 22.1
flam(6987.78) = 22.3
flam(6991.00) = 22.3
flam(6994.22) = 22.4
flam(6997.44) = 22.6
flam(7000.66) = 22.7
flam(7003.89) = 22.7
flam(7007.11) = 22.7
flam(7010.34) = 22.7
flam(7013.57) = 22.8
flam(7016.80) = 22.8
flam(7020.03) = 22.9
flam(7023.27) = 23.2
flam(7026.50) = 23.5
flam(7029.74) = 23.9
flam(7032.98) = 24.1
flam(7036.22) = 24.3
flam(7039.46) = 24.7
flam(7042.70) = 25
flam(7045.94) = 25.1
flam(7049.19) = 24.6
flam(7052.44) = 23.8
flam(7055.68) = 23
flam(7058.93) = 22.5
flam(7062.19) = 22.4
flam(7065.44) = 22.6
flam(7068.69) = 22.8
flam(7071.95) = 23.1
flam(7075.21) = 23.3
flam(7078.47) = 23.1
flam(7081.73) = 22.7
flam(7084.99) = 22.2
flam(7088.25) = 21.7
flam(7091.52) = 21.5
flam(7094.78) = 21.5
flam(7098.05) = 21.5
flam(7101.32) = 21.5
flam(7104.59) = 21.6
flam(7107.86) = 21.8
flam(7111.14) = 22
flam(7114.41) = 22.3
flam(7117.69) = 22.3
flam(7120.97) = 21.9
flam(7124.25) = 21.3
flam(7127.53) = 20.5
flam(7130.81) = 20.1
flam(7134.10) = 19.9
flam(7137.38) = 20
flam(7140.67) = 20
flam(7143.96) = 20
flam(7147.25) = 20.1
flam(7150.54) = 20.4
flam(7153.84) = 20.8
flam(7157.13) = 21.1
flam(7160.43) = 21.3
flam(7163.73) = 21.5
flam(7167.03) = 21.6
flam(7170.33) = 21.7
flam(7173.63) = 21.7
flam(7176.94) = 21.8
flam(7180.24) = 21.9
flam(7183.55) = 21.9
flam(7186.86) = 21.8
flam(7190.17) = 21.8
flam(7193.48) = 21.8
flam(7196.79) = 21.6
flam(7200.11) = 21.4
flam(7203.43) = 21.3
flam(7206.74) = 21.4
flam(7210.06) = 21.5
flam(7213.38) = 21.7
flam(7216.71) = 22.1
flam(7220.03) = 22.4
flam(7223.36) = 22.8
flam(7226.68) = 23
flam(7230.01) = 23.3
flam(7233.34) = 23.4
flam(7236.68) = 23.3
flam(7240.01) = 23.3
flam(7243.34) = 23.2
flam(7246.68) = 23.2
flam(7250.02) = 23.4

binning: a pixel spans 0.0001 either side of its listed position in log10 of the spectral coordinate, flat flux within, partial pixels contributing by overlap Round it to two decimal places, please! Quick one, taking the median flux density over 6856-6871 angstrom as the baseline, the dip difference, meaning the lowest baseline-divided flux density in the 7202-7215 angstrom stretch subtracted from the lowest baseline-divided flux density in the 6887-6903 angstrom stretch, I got -0.13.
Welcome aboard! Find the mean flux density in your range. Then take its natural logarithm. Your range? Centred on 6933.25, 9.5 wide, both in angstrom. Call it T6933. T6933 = 3.06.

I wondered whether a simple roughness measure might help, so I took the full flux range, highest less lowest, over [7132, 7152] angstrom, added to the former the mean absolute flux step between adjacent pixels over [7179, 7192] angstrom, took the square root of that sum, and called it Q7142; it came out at 0.73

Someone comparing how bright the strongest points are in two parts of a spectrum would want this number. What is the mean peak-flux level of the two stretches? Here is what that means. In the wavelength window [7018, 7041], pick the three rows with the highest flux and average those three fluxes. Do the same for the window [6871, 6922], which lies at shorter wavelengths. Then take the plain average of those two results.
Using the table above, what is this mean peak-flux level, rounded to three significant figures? 22.1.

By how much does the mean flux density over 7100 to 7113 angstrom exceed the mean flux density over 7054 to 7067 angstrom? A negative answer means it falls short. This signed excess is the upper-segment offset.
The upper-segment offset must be -0.9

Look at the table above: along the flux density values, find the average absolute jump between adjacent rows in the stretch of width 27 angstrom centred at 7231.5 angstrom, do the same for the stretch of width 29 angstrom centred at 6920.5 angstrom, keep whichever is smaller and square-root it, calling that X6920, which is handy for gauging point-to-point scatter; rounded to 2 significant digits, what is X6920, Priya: 0.41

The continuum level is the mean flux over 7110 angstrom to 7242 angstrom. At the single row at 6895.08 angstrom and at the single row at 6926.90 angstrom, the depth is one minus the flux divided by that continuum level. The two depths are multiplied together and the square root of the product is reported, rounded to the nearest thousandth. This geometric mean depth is 0.068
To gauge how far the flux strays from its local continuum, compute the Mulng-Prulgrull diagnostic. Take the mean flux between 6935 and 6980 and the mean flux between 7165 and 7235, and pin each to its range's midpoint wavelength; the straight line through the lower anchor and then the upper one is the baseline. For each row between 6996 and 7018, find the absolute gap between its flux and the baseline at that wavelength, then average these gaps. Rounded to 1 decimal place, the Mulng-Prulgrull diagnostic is 0.8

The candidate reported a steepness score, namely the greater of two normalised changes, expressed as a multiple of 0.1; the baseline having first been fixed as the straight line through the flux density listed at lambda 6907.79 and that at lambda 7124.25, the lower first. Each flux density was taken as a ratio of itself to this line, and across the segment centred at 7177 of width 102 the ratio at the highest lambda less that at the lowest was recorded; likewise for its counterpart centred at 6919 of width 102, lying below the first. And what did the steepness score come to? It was 1.6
